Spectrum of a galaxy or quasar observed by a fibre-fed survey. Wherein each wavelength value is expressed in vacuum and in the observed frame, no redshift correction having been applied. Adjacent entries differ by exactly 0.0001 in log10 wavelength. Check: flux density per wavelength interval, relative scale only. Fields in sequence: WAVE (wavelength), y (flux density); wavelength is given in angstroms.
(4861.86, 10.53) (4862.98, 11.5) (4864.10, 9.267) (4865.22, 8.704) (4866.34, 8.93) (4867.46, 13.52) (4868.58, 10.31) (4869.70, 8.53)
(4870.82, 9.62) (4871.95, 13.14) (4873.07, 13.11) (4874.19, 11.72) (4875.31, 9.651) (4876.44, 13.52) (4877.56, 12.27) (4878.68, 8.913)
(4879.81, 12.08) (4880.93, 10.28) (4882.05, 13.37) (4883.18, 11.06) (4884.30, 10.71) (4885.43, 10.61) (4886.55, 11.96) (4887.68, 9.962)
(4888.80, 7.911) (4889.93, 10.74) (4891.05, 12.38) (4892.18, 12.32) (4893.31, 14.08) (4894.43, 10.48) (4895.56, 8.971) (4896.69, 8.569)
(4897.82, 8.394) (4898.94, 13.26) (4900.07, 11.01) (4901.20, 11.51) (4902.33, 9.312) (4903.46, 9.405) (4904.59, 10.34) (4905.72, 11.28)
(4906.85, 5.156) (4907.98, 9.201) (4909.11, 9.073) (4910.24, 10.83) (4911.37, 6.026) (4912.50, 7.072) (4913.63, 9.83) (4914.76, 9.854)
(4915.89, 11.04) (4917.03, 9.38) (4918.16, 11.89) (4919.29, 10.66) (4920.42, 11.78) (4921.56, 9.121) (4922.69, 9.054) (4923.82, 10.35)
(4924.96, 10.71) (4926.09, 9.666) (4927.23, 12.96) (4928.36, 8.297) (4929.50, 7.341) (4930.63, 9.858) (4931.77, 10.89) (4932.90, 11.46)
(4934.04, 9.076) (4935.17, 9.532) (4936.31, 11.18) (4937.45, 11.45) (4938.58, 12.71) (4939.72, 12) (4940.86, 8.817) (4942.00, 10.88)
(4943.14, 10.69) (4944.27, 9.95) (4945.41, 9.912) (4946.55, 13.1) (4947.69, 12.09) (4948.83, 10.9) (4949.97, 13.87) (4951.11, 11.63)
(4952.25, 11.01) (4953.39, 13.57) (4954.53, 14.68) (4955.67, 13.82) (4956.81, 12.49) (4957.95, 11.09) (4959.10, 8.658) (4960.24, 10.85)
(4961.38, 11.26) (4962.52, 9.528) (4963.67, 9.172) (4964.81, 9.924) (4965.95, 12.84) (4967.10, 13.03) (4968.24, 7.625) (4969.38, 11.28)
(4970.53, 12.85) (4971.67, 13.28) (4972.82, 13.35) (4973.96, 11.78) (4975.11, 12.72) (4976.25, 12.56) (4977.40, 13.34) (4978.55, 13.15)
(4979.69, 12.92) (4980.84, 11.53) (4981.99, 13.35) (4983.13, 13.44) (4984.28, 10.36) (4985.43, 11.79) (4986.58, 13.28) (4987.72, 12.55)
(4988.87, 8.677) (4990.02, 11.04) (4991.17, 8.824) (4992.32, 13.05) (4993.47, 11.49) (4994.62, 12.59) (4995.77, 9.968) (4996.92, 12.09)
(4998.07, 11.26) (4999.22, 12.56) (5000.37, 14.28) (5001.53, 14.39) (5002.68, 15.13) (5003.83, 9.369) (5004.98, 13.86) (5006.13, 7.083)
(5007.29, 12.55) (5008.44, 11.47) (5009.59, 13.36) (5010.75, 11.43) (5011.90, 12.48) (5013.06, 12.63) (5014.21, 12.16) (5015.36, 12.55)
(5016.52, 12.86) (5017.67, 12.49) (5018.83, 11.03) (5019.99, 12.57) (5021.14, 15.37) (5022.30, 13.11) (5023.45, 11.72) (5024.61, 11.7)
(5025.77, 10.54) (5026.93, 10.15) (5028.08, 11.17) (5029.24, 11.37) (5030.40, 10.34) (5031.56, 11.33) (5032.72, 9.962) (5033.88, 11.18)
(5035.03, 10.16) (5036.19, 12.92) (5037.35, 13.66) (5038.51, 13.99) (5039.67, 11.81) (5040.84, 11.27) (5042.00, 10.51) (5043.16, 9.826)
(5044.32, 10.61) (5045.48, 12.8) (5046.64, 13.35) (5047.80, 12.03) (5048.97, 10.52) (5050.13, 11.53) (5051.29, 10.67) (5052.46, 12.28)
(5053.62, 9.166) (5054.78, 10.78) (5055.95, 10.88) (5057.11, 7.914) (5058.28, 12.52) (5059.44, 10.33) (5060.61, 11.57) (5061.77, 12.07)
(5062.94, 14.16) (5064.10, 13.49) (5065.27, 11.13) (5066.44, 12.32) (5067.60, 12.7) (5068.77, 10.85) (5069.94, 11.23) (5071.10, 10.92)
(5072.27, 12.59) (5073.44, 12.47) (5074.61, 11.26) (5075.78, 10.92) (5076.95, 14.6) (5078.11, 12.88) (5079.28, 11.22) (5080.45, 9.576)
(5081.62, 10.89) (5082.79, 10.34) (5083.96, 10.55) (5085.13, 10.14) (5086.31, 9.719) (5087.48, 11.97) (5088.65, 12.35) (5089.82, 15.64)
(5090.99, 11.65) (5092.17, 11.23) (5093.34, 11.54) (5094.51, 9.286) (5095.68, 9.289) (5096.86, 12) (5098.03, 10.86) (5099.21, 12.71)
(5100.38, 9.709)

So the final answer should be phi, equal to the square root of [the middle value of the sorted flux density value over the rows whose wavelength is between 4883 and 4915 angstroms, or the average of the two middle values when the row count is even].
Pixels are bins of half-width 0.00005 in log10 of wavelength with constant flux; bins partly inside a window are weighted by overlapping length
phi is 3.22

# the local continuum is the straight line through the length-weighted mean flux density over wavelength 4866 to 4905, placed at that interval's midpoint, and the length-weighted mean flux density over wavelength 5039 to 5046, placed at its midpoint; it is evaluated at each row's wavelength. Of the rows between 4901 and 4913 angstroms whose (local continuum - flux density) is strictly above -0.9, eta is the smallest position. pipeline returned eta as 4901.20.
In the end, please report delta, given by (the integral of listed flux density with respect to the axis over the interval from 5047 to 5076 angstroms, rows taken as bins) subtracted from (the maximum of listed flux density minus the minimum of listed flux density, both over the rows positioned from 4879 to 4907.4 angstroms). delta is -324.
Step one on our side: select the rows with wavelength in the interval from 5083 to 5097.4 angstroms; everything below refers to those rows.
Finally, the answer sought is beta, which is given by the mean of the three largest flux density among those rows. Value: 13.3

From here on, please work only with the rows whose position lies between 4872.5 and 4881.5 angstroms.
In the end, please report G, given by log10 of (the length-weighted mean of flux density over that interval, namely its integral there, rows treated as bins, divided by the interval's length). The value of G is 1.06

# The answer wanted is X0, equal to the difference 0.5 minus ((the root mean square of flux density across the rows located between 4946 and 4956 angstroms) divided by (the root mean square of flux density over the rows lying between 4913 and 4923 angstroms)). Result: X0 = -0.7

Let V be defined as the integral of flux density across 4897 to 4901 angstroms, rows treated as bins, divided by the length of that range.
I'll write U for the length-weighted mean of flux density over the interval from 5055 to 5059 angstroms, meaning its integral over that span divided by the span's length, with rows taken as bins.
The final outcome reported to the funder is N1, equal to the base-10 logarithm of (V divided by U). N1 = 0.01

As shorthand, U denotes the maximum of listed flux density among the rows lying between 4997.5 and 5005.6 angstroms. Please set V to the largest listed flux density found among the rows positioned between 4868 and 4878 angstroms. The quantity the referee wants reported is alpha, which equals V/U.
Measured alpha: 0.89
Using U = 15.13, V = 13.52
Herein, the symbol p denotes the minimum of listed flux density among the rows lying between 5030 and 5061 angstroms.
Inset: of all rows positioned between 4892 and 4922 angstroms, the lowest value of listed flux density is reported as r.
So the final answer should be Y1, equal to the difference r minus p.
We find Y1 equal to -2.8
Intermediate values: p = 7.914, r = 5.156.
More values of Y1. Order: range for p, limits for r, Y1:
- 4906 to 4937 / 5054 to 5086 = 2.8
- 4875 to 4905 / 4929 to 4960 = -0.6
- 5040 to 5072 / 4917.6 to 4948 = -0.6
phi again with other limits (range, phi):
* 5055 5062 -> 3.35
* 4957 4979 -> 3.43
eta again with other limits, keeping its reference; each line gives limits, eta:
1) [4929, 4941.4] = 4929.50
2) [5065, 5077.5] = 5065.27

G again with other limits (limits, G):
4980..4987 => 1.09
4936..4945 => 1.04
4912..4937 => 1.00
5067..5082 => 1.07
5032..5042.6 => 1.07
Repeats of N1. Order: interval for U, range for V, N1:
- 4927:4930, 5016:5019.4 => 0.12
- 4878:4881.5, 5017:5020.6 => 0.06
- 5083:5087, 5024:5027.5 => 0.02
